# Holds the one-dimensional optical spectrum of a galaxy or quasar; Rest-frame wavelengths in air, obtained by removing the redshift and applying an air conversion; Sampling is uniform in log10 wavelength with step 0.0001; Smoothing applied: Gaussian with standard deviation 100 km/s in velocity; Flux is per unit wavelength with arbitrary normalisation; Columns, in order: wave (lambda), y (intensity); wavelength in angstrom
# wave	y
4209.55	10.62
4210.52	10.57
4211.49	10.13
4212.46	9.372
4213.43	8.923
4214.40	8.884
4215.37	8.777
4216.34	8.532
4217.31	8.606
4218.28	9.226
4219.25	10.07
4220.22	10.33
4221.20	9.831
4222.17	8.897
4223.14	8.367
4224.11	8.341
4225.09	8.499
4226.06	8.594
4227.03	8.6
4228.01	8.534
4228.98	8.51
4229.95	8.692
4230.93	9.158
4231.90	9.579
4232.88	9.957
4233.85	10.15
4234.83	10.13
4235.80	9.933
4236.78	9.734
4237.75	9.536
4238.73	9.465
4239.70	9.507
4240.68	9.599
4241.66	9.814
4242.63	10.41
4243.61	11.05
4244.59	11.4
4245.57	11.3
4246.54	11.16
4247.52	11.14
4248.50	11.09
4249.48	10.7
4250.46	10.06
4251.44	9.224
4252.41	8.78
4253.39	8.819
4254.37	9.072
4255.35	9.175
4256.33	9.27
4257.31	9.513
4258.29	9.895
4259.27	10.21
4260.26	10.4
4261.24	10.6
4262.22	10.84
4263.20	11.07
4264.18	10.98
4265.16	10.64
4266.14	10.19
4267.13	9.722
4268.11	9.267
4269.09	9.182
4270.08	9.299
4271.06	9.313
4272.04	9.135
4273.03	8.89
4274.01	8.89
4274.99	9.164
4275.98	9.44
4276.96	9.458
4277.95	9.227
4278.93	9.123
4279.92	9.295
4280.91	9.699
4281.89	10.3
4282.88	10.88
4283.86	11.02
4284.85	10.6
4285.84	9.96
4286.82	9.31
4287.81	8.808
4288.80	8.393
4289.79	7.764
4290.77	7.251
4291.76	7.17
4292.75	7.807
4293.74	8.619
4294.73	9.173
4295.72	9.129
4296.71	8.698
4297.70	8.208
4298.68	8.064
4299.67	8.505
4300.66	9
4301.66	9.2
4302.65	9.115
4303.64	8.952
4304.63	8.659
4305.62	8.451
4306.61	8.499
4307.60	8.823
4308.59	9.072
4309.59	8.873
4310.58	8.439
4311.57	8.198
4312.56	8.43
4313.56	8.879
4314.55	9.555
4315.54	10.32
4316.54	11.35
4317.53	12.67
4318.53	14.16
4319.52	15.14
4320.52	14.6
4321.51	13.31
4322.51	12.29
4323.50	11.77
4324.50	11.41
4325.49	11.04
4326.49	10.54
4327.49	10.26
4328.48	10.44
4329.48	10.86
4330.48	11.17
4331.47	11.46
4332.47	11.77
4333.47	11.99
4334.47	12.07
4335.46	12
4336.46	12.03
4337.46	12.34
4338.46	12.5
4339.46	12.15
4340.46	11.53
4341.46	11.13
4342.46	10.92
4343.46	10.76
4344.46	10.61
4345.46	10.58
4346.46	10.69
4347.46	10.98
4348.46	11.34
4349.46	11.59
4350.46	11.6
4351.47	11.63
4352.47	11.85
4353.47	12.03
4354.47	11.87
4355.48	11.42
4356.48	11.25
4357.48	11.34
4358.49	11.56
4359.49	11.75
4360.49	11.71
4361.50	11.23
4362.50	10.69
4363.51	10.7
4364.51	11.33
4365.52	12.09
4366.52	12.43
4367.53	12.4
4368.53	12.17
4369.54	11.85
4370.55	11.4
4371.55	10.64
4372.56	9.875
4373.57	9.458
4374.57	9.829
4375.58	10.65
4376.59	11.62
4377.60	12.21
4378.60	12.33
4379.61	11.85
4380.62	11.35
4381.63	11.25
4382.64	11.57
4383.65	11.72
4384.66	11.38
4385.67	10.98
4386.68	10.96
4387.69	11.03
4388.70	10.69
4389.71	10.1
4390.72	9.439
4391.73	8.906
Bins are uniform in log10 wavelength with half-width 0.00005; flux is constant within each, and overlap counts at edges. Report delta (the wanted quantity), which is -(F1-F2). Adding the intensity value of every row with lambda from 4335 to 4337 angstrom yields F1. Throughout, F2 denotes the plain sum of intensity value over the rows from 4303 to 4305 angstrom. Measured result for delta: -6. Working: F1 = 24.0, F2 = 17.6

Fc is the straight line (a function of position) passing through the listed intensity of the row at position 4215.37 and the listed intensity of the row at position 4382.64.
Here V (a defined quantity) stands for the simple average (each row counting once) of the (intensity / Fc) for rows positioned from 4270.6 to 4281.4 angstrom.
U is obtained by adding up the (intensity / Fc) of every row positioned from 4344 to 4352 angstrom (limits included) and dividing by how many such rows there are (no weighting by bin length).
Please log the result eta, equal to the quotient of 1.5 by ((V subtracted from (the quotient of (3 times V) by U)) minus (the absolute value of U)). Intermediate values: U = 1.01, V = 0.94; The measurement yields 1.8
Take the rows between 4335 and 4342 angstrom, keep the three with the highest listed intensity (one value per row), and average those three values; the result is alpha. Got 12.3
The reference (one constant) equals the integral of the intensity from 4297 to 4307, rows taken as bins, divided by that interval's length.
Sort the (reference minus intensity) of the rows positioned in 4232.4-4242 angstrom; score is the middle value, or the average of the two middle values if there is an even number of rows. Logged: -1.1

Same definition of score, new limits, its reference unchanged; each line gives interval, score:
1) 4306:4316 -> -0.2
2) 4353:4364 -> -2.7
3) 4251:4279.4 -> -0.6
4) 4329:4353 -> -2.9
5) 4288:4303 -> 0.2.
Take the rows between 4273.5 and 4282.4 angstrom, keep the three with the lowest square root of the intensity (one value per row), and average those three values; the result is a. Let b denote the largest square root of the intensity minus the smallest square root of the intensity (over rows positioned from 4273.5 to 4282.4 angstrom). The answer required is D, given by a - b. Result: 2.78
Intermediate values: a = 3.0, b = 0.228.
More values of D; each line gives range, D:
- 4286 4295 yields 2.35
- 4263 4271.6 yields 2.74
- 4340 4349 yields 3.12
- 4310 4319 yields 1.99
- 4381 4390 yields 3.01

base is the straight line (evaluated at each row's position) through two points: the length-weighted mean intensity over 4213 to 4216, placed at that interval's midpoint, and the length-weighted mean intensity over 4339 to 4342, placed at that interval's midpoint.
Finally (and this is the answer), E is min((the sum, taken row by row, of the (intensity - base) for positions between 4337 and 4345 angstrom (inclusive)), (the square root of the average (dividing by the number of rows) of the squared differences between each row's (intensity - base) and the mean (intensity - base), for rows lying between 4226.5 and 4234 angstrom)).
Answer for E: -0.8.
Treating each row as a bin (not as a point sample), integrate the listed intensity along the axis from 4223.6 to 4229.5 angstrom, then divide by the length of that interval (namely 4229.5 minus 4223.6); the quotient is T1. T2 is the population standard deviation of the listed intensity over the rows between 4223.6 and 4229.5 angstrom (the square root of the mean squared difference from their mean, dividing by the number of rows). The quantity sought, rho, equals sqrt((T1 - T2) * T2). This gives 0.9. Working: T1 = 8.5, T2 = 0.1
